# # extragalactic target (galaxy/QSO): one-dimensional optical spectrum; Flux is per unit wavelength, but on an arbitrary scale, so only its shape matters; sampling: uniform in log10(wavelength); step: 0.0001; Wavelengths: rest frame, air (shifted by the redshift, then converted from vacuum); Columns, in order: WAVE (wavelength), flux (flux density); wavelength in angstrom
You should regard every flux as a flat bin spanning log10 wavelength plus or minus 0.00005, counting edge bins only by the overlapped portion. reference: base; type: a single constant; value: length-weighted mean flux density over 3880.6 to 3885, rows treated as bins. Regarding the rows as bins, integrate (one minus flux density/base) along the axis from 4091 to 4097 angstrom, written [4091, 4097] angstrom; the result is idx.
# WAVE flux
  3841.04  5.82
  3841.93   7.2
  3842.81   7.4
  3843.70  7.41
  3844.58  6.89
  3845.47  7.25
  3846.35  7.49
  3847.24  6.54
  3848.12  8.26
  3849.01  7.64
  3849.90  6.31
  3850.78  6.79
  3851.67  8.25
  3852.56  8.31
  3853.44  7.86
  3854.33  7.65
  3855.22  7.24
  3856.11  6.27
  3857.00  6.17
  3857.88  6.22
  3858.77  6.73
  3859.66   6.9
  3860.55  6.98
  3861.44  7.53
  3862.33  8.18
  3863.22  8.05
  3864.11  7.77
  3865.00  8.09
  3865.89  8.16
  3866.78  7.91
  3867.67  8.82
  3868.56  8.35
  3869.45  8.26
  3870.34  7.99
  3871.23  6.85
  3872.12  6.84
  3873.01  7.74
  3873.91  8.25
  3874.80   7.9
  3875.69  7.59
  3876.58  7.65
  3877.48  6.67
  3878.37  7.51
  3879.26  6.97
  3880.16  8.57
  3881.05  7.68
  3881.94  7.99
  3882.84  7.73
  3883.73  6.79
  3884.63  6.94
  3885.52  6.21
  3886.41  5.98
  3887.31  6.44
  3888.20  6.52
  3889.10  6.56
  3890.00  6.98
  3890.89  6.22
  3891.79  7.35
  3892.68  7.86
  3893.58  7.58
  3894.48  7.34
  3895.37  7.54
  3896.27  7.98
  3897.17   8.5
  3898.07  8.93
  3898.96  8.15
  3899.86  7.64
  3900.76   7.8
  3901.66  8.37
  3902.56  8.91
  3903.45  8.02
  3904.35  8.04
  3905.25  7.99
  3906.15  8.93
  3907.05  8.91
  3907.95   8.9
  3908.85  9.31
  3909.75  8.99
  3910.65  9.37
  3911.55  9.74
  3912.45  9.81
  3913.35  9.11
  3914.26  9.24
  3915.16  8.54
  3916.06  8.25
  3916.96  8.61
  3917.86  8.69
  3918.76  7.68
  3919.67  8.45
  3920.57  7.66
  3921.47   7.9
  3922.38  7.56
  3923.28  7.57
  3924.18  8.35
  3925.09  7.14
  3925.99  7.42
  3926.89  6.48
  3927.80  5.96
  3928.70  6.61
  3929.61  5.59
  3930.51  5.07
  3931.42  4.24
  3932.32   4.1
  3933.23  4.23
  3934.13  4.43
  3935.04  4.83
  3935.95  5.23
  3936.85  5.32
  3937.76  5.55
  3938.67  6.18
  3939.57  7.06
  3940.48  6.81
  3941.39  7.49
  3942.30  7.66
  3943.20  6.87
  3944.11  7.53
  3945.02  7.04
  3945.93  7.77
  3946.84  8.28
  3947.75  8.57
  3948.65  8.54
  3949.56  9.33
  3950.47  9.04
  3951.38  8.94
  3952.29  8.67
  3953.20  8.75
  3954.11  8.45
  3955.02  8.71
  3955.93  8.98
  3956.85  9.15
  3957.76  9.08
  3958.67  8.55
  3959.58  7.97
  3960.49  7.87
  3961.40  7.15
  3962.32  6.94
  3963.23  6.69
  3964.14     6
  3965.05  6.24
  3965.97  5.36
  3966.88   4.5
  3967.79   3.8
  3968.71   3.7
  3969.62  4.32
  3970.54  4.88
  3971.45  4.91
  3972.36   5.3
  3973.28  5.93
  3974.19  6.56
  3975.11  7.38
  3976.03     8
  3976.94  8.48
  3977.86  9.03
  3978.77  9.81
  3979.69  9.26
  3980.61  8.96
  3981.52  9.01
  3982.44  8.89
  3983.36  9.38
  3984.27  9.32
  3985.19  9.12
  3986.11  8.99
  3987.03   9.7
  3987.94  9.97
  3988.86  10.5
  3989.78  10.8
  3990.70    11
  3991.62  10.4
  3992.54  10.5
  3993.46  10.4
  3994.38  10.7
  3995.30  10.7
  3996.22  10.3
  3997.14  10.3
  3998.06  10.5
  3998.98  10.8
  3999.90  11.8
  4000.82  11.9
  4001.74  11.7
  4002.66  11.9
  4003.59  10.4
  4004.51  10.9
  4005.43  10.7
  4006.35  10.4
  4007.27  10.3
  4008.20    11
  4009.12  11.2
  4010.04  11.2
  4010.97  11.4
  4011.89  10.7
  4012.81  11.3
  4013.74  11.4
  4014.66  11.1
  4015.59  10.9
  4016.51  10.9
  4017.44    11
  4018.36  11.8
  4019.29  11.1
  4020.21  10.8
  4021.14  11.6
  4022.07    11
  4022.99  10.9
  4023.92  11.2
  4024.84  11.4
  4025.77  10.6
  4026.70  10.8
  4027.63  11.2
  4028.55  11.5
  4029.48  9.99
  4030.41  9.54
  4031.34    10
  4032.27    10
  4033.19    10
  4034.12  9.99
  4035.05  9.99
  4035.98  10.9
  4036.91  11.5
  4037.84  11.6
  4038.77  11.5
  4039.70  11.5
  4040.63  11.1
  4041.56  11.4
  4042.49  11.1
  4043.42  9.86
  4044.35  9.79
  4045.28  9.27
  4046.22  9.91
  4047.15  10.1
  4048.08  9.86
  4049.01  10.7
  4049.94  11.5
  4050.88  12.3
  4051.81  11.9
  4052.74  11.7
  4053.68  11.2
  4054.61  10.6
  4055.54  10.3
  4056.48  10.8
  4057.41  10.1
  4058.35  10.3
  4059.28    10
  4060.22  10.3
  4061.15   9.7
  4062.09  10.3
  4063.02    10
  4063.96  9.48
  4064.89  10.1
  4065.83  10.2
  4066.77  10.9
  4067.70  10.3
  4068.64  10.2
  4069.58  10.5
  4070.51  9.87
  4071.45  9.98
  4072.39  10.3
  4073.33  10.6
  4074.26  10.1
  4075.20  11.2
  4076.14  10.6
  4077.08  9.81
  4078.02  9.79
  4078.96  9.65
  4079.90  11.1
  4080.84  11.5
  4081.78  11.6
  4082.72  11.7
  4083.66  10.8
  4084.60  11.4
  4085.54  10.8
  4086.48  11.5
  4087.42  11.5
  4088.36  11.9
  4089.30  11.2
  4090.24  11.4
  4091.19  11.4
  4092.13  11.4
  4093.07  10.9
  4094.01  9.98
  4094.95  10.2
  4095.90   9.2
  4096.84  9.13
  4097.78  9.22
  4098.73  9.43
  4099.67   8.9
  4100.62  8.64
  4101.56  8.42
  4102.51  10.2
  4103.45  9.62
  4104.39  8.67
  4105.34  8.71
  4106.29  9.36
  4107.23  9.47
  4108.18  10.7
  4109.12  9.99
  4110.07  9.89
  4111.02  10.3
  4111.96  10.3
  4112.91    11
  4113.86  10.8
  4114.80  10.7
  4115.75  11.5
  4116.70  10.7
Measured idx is -2.3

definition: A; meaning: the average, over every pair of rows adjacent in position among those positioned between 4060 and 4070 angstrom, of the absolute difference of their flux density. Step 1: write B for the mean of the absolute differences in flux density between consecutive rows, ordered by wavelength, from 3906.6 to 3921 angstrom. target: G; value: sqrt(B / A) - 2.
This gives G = -1.02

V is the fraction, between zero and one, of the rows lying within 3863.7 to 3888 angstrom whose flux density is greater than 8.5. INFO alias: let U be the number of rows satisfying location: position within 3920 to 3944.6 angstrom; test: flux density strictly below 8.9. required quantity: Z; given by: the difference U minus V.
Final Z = 27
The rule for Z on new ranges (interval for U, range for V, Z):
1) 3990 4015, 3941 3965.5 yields 0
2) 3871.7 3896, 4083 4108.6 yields 26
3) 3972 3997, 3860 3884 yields 7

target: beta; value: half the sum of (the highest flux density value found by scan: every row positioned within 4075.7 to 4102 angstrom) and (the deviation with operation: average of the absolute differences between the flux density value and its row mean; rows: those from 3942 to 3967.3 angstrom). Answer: 6.4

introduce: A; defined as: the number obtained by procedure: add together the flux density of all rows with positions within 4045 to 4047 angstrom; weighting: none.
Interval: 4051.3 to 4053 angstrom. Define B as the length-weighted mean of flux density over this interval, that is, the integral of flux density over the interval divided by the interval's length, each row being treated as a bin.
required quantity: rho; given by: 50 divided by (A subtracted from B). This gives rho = -7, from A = 19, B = 11.9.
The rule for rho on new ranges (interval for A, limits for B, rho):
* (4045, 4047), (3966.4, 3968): -3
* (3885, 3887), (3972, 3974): -8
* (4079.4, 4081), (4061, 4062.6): -4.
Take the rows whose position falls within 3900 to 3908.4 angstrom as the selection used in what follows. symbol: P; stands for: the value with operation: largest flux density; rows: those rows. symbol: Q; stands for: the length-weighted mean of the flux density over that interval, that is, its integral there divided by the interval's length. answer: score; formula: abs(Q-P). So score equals 0.5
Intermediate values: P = 8.93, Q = 8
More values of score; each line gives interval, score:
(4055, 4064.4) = 0.7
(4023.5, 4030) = 0.6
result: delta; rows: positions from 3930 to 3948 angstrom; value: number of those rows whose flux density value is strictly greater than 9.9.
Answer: 0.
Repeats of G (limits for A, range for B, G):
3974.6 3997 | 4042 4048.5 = -0.81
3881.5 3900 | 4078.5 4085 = -0.86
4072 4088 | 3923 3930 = -0.78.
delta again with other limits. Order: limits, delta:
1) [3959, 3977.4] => 0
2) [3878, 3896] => 0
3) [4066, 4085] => 16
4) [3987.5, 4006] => 20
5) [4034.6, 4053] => 16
